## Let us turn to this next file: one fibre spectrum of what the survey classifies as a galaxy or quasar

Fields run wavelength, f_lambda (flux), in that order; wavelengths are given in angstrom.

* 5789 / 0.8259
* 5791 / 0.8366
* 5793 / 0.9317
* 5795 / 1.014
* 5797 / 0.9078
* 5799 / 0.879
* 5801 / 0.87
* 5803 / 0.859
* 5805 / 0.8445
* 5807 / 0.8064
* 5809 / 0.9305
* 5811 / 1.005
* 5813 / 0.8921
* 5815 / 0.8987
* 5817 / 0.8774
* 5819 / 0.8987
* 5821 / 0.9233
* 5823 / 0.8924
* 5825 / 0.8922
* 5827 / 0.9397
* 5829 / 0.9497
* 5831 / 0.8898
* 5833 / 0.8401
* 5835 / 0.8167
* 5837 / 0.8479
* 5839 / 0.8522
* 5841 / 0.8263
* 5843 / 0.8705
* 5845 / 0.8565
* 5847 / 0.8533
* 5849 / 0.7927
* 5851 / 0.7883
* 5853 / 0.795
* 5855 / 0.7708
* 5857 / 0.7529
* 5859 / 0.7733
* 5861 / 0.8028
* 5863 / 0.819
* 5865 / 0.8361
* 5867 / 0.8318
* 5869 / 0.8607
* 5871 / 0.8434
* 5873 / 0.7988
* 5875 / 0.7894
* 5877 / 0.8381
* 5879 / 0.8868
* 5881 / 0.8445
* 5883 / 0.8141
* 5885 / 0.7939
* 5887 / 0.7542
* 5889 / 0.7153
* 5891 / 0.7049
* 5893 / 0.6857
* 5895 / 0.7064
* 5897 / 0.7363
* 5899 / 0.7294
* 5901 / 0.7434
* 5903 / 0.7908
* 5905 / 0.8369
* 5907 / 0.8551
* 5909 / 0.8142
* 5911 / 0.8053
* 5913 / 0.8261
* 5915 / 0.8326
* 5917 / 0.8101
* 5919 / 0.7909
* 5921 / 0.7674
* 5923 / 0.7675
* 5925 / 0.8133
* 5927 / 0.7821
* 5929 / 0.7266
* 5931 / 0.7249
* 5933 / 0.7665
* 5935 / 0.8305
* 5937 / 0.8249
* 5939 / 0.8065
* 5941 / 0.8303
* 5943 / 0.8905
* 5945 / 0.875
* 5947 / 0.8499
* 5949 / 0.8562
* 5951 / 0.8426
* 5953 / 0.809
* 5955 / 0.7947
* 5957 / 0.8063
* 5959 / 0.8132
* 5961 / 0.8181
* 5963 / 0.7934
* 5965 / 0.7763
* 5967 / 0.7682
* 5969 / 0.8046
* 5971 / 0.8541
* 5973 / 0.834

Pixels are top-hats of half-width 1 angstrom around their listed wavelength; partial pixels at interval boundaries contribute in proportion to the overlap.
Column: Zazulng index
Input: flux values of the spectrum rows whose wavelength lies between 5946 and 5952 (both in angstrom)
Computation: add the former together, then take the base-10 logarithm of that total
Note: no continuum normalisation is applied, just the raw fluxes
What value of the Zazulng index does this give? 0.41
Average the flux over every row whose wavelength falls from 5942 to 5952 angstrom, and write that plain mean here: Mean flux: 0.86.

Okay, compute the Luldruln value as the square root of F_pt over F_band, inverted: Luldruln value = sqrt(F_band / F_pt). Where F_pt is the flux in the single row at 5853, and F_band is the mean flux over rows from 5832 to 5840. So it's 1.03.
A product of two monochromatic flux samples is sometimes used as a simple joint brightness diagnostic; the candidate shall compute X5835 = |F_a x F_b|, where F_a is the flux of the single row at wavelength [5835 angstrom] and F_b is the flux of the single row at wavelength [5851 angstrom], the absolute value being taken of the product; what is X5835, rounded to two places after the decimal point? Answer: 0.64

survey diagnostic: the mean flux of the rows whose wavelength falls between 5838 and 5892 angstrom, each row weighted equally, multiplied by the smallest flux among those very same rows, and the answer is 0.57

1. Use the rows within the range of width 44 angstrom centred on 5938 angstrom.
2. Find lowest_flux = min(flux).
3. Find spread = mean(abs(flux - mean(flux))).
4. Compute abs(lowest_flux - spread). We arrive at 0.69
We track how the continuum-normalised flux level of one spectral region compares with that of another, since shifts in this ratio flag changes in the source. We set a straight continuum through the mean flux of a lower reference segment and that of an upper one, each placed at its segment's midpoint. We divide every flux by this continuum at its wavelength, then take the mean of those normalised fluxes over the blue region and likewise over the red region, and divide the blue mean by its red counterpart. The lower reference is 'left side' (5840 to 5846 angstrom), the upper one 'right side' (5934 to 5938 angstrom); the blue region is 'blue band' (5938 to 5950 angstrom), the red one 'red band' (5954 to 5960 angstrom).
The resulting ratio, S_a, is 1.05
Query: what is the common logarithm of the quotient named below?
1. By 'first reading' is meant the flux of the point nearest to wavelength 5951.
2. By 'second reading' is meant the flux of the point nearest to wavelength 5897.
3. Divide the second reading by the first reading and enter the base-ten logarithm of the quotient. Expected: -0.059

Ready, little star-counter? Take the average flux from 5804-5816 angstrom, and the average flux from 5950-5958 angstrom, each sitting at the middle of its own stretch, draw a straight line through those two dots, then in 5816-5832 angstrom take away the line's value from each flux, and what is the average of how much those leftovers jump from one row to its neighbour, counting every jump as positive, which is 0.0282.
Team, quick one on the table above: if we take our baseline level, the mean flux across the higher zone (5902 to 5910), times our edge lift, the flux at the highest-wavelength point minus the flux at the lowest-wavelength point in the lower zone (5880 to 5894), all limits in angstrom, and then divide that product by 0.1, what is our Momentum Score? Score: -1.3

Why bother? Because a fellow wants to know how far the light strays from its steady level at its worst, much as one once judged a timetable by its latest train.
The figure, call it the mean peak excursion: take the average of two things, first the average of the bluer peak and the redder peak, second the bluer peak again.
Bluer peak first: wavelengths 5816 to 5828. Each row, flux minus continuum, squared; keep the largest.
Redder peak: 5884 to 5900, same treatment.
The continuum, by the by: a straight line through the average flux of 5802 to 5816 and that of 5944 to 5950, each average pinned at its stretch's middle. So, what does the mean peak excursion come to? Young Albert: 0.011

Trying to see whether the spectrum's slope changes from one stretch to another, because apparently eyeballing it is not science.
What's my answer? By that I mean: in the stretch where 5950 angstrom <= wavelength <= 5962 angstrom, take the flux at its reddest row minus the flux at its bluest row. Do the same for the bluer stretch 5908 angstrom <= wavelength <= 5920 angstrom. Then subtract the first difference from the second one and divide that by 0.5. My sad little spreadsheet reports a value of 0.00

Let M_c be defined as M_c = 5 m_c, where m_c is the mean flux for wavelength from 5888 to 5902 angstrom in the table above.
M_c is 3.59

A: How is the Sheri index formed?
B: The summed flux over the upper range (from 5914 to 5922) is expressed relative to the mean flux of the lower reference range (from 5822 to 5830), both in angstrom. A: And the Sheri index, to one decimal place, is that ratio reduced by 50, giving -46.5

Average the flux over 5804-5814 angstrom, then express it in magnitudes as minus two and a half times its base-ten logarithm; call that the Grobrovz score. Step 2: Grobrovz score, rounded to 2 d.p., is 0.12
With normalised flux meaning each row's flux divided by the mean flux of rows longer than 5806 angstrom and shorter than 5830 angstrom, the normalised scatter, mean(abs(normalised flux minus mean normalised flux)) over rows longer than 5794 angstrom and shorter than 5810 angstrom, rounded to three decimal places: 0.051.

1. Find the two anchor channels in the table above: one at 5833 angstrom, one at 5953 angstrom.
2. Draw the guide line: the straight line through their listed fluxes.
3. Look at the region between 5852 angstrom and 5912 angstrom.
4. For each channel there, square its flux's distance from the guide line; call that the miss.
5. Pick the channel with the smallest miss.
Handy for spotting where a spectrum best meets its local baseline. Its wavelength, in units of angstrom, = 5867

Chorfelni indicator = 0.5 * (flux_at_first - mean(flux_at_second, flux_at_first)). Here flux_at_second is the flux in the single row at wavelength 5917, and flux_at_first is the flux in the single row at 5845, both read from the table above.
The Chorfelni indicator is 0.012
